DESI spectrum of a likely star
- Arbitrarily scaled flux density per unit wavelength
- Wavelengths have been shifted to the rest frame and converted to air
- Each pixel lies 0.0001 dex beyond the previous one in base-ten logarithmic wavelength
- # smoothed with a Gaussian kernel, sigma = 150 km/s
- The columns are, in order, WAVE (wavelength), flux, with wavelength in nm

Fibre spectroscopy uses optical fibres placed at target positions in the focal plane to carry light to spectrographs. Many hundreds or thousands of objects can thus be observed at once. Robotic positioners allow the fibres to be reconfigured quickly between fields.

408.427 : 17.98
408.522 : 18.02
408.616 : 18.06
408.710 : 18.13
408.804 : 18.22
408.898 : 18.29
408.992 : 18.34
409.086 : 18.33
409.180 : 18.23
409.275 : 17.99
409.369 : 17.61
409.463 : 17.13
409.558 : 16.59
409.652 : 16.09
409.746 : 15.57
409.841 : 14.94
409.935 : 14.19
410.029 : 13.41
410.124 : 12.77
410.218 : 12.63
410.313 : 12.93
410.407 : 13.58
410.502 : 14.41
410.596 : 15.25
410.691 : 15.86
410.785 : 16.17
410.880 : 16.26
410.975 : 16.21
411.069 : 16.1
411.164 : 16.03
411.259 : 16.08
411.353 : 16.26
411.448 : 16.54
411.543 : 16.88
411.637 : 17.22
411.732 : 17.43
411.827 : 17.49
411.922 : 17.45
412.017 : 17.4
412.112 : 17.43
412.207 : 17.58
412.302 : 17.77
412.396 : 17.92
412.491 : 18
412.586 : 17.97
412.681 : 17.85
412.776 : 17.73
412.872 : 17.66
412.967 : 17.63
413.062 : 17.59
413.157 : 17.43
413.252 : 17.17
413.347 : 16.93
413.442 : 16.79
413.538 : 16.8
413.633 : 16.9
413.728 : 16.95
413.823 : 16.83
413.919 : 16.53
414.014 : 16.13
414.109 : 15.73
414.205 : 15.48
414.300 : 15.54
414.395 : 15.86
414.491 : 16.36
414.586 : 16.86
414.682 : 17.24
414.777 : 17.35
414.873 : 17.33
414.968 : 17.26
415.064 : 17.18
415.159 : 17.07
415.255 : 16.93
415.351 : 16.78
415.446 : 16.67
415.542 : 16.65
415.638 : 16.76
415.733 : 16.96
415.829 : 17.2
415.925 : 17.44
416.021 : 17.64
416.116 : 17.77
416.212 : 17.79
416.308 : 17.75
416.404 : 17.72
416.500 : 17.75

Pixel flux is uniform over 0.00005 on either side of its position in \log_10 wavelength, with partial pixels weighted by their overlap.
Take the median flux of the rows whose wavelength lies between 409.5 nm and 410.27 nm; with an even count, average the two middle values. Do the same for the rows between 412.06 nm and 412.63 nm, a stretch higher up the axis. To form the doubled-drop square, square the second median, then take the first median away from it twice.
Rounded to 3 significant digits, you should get 289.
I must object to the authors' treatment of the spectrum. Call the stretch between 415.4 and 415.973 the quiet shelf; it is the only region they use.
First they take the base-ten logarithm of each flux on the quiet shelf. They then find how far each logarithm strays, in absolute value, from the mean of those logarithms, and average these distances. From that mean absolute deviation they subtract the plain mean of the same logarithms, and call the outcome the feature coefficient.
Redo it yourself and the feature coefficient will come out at -1.22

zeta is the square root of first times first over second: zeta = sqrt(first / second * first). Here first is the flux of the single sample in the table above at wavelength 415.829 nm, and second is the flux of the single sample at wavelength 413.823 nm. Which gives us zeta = 4.2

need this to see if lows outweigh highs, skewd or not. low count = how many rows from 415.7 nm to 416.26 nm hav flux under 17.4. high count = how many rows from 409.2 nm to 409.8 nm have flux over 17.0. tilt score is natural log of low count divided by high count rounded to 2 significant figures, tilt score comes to -0.41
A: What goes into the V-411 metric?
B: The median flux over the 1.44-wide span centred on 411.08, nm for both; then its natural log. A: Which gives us 2.78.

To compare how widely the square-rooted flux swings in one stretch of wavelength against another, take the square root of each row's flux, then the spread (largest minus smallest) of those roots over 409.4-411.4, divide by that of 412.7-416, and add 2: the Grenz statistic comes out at 4.1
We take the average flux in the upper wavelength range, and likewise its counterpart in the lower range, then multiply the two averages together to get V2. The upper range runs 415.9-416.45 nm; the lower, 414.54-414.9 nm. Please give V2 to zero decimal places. 304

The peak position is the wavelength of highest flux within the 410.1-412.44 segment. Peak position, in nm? 412.396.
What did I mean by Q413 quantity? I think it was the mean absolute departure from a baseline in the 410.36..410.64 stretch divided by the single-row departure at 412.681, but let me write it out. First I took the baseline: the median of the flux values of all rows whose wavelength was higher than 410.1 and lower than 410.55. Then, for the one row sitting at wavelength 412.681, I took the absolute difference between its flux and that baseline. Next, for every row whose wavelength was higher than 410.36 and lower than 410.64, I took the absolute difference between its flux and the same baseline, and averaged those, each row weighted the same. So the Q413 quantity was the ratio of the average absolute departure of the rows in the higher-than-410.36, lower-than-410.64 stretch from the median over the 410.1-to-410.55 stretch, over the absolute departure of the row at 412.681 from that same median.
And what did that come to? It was 0.30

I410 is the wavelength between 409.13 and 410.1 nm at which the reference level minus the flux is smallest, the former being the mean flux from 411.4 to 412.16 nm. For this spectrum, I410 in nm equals 409.180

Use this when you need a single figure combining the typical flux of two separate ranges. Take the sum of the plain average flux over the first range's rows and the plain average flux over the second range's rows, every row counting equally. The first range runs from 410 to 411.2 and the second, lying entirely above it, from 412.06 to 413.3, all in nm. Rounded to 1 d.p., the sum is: 32.4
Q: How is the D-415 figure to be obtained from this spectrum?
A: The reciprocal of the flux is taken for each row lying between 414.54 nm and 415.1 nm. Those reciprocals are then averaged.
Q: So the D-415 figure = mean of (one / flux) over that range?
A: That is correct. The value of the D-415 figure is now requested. 0.0581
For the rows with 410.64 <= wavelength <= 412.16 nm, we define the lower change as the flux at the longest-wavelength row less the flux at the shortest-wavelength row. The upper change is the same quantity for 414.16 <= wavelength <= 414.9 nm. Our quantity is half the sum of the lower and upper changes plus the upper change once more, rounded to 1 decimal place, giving 3.6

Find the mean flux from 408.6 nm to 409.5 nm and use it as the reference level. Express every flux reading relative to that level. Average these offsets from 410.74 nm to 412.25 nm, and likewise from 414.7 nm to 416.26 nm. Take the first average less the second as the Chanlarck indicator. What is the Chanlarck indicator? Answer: -0.4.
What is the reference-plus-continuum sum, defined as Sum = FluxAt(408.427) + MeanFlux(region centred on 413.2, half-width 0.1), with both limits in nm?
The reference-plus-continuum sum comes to 35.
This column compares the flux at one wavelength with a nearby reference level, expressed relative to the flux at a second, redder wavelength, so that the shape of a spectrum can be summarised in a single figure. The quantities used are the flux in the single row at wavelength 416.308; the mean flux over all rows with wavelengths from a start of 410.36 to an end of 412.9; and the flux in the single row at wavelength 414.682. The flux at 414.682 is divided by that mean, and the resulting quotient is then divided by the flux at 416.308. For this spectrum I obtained 0.058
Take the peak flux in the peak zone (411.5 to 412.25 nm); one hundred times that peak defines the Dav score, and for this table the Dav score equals 1758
